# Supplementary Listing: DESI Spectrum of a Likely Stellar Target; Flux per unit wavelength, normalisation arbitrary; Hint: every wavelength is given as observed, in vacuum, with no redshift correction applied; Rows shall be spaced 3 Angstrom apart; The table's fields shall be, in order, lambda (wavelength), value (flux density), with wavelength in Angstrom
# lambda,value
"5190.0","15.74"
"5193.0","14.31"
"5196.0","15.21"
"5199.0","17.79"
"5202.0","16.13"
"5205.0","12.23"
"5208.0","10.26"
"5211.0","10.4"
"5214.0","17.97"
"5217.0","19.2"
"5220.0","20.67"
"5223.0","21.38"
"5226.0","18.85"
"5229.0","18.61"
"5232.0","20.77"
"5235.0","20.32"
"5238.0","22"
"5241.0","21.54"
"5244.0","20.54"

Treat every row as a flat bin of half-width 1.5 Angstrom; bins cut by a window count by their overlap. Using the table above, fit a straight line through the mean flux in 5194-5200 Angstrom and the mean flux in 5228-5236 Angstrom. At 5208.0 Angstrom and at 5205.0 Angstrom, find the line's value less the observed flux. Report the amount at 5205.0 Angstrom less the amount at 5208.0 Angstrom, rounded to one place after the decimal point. -2.3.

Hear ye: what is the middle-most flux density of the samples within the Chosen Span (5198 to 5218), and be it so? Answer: 16.1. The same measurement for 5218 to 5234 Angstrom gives 20.7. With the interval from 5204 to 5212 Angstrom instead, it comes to 10.4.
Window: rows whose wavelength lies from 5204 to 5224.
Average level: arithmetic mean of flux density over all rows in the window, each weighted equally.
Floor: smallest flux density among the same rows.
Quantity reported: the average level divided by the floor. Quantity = 1.56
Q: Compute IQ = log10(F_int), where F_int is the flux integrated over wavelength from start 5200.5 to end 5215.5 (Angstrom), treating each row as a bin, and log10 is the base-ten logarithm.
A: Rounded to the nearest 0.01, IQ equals 2.30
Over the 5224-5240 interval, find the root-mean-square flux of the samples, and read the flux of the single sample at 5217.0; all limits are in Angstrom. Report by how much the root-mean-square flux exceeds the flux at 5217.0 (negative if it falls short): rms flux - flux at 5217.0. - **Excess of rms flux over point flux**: 1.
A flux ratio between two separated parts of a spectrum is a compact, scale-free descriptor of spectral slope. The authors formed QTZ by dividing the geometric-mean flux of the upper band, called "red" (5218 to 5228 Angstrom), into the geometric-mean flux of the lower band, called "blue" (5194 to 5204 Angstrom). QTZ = 0.81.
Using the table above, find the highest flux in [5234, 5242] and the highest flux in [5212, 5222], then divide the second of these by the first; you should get 0.94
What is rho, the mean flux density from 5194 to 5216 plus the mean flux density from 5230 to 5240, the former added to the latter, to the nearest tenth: 35.3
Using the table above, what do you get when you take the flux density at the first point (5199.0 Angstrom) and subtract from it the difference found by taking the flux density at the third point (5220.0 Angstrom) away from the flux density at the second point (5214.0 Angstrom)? 20.5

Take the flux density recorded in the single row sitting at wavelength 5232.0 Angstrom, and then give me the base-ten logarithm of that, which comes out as 1.32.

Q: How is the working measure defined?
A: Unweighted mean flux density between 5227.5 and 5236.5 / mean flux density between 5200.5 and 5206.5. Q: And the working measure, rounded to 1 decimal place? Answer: 1.4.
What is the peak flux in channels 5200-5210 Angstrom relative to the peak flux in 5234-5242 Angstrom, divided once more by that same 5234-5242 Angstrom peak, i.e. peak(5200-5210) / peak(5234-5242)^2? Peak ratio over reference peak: 0.033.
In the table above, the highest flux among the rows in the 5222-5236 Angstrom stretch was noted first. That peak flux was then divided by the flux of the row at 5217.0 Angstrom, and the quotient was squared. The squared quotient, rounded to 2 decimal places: 1.24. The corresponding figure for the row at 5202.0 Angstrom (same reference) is 1.76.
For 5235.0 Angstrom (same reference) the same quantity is 1.11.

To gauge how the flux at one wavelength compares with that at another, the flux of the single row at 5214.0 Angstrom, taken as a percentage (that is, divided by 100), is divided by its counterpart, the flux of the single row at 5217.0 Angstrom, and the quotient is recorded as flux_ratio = 0.0094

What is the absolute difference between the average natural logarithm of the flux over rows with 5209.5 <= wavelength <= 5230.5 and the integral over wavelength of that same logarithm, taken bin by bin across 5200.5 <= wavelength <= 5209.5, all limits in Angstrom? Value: 20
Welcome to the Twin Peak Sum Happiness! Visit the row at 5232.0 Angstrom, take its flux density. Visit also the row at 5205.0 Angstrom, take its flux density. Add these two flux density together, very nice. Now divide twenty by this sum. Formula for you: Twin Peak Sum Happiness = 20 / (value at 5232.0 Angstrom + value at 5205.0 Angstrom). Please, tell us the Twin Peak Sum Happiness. 0.61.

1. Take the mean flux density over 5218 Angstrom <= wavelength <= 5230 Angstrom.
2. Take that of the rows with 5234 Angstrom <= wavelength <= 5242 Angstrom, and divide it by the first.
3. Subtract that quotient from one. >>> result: -0.1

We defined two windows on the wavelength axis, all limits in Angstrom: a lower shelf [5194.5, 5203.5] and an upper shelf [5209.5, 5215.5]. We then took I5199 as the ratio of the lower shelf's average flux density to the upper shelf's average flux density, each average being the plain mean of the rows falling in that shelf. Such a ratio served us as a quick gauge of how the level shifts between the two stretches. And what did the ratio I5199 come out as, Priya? 1.15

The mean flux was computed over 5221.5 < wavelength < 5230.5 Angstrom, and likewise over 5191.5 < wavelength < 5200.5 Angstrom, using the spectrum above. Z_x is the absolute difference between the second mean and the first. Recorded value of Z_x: 3.8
